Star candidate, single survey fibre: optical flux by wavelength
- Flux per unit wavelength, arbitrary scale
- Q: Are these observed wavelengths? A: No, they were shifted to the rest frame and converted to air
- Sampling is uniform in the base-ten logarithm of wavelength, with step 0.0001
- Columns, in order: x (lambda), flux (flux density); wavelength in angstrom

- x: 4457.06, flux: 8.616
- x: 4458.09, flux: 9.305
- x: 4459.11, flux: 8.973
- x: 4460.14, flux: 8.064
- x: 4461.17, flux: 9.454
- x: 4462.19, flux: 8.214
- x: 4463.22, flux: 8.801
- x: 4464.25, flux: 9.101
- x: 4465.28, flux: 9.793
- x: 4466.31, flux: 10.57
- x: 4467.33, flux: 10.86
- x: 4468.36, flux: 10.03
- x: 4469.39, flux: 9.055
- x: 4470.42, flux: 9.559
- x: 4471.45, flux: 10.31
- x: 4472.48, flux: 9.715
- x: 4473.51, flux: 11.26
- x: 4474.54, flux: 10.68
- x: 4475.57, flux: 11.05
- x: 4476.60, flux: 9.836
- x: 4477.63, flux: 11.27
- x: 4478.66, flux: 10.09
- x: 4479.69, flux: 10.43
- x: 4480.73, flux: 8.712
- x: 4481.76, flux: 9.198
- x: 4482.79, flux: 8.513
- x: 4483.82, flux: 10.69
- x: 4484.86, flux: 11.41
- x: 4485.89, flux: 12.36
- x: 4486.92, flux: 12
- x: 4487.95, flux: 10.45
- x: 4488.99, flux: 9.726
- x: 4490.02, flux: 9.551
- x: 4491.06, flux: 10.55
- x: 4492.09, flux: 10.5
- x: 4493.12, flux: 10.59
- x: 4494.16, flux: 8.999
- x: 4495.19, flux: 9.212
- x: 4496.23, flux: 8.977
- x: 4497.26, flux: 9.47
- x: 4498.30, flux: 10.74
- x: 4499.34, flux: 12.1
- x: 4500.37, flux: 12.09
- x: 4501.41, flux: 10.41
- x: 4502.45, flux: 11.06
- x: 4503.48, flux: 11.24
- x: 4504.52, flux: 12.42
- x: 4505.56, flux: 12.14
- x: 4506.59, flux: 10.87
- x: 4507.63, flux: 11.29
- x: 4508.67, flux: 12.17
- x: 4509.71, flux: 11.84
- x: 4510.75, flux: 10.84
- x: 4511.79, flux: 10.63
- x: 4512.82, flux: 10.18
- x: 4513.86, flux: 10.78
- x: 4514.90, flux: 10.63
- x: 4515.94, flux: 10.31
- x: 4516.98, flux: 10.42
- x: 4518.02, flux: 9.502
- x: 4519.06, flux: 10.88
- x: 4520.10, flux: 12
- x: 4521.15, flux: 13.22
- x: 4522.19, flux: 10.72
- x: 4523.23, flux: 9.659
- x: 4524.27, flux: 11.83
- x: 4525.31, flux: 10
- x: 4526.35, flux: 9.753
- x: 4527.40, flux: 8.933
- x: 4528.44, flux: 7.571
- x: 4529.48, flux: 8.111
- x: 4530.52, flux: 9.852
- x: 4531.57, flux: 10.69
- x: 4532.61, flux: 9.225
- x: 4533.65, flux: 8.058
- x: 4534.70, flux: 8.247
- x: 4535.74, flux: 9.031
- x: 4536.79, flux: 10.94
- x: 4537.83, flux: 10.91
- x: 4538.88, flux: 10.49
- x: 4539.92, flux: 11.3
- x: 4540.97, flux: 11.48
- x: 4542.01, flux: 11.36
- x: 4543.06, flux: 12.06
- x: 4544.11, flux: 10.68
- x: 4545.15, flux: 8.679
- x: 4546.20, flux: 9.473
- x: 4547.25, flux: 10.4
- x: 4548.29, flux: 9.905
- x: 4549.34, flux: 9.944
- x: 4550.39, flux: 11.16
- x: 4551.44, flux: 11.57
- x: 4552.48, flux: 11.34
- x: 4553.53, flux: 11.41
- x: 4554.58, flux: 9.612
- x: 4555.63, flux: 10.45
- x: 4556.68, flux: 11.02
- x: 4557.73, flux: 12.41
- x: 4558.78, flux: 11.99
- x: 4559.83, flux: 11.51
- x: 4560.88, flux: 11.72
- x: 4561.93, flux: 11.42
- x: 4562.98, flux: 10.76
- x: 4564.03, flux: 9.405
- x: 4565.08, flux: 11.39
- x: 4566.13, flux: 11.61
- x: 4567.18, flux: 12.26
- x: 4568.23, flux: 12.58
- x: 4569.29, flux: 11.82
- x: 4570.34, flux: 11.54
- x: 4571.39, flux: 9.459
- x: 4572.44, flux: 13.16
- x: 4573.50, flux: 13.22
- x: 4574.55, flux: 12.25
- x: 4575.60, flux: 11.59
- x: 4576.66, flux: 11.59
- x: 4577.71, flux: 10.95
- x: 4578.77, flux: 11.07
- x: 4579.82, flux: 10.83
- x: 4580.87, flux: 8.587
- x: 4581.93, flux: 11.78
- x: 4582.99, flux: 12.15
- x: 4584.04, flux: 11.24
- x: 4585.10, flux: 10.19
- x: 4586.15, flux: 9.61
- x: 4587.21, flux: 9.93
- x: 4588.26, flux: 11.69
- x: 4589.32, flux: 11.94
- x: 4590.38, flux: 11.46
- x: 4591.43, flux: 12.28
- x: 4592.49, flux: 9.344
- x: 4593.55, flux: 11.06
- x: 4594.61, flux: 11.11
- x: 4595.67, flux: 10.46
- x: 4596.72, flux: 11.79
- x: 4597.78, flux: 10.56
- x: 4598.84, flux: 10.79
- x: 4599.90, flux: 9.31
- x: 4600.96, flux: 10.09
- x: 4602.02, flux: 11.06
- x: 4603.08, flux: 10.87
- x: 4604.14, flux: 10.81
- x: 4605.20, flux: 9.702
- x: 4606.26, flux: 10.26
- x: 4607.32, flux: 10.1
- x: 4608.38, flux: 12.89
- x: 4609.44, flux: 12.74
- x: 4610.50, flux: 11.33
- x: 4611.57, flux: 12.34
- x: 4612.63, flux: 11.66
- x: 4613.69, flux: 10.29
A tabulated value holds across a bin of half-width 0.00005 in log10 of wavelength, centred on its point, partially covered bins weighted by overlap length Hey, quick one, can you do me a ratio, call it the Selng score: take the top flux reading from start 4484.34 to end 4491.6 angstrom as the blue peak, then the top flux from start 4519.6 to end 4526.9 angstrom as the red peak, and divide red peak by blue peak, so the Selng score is 1.07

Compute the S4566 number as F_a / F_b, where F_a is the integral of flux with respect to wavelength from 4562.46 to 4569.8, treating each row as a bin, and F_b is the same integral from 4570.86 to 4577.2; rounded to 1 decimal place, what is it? 1.1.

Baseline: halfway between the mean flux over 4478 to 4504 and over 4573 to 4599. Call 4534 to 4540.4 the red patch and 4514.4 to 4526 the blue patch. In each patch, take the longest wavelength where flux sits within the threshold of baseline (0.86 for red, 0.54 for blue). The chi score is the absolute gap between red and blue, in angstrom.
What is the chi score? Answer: 17.7 angstrom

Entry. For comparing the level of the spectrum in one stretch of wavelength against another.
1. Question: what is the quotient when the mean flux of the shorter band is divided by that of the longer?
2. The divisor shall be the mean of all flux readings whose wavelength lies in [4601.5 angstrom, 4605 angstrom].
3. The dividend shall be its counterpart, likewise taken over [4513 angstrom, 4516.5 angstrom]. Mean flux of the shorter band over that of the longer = 0.97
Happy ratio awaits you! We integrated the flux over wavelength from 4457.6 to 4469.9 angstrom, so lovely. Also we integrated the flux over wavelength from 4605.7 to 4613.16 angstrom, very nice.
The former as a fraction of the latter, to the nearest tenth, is 1.3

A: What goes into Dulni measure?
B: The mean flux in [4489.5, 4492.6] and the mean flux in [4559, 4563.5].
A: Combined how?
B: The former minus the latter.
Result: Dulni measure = -1.2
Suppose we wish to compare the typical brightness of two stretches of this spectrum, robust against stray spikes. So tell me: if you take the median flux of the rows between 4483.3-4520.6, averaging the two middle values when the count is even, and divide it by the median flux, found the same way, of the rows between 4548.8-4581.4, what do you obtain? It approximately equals 0.94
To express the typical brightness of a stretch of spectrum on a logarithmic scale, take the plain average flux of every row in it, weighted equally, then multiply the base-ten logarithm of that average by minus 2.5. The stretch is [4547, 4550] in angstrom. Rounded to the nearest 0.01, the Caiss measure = -2.51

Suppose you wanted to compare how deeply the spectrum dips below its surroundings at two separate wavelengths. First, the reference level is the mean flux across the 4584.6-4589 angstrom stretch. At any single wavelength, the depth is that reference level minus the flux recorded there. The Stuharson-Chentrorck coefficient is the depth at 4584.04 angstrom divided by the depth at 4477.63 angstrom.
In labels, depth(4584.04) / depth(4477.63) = 1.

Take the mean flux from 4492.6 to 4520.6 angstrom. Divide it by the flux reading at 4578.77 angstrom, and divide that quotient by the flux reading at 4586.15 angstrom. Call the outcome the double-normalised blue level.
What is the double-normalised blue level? 0.102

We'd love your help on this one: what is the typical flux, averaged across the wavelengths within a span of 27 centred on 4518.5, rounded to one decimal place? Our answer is 10.6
